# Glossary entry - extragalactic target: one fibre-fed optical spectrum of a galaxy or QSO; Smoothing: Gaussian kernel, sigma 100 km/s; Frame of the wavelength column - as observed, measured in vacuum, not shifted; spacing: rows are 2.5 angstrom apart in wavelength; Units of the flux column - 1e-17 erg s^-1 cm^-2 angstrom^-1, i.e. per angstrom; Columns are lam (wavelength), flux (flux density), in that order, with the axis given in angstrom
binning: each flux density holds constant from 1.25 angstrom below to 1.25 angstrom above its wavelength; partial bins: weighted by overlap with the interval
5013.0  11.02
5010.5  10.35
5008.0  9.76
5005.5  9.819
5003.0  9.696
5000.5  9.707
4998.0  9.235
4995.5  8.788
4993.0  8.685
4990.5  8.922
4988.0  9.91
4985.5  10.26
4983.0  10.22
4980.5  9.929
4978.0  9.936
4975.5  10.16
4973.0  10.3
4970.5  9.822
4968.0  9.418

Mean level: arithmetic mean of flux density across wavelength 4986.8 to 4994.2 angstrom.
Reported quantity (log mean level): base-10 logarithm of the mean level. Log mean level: 0.96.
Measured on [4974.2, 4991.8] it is 1.00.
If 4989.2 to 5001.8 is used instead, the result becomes 0.96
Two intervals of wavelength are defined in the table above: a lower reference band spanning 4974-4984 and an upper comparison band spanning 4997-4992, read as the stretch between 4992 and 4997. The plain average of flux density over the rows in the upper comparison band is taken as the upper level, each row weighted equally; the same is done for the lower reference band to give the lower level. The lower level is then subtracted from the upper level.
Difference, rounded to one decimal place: -1.3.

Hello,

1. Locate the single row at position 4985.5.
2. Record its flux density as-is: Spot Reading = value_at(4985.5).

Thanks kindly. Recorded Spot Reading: 10.26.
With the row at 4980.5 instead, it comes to 9.929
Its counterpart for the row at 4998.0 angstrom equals 9.235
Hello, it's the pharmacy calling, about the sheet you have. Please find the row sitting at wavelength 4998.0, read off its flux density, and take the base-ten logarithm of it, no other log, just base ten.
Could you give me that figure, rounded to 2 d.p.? 0.97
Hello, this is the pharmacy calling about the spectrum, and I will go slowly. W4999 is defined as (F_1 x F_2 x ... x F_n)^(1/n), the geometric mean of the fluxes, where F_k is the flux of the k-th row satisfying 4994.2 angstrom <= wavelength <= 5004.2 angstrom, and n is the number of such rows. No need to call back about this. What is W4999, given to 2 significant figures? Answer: 9.3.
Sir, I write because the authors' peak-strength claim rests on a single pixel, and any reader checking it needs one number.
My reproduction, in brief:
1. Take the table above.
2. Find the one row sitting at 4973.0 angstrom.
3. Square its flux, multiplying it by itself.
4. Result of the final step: 106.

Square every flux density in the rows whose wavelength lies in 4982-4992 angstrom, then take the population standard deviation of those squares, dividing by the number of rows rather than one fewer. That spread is 10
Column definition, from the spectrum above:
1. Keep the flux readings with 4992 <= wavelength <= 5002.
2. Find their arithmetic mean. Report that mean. 9.1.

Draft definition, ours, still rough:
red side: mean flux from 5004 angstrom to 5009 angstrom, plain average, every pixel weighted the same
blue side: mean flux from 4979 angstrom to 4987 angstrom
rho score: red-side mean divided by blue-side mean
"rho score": 0.97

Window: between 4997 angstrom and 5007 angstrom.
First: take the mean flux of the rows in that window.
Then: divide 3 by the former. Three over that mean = 0.312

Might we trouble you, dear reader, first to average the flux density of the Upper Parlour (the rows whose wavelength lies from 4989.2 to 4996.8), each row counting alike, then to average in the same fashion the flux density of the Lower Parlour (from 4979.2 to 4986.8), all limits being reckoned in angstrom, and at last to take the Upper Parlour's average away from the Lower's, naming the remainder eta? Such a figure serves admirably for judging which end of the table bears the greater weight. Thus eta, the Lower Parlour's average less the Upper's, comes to 1.3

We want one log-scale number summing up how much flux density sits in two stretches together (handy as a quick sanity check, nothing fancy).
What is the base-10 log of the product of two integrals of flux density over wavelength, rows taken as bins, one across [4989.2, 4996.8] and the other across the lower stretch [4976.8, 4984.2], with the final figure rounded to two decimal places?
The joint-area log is 3.70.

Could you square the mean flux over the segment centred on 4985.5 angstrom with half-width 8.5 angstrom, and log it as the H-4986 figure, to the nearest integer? 94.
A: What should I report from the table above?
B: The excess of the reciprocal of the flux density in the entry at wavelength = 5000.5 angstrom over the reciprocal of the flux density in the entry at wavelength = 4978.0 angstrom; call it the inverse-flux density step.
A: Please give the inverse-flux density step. 0.0024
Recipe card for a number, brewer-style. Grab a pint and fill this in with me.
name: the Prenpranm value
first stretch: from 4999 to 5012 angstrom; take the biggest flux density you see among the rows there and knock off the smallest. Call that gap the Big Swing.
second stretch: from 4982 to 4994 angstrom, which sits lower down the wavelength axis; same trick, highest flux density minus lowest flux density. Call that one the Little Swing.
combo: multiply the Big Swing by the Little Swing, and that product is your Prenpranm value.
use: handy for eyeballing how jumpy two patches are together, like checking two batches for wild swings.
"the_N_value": 1.0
